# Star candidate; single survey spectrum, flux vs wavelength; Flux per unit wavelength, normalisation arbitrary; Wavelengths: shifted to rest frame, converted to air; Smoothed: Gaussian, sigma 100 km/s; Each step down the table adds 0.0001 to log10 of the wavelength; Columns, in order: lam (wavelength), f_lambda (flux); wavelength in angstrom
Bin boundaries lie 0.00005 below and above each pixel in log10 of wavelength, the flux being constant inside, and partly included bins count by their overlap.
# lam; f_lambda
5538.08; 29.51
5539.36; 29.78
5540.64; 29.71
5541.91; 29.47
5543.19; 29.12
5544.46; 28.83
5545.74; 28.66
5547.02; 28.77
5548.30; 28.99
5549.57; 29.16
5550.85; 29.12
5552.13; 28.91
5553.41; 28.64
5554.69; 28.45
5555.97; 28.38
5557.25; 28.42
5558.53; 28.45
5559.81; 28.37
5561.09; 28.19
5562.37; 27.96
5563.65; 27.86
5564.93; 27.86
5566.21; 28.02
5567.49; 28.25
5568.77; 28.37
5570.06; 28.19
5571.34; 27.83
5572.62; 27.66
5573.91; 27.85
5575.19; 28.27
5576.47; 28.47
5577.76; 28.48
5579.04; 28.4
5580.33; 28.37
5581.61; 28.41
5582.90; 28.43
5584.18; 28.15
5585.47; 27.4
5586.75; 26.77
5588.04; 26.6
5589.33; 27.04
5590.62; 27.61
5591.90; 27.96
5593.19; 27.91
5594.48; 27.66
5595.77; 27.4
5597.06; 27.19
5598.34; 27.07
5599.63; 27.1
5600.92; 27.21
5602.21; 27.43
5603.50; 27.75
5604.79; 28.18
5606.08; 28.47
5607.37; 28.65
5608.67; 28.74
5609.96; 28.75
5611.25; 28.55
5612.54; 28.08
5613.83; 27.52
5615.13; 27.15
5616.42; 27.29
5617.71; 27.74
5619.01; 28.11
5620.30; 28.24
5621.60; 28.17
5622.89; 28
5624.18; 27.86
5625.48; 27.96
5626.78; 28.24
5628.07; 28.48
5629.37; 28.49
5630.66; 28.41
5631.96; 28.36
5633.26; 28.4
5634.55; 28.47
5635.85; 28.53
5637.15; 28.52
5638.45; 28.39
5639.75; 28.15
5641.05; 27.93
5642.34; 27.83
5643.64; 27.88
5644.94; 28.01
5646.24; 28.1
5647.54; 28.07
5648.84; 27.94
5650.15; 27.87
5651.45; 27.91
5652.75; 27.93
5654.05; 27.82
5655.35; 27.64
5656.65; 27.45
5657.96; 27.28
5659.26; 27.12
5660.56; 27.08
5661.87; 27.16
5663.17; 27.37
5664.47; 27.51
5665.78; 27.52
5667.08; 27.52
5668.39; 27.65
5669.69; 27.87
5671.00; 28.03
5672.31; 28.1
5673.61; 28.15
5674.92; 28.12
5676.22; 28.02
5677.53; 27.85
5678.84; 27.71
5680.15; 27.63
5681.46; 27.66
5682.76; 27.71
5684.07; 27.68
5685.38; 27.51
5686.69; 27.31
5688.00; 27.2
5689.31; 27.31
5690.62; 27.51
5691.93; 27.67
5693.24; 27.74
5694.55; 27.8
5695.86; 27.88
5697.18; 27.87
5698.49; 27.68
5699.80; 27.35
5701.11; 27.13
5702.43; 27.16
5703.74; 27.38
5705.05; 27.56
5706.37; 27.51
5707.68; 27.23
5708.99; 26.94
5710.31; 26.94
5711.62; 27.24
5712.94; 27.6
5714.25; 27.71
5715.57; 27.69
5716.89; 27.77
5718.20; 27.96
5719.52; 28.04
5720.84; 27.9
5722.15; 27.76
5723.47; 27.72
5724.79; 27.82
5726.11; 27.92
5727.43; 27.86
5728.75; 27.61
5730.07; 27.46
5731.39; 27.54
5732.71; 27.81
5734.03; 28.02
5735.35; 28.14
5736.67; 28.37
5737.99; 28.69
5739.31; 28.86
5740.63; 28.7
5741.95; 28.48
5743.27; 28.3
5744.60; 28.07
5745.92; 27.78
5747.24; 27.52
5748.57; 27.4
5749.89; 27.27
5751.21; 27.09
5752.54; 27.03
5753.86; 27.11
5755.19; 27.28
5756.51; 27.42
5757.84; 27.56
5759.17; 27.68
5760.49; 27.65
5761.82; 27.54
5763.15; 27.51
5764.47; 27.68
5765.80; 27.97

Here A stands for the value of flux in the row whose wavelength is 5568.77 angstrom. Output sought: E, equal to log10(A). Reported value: 1.45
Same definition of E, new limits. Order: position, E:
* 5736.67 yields 1.45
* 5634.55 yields 1.45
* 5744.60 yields 1.45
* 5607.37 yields 1.46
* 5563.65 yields 1.44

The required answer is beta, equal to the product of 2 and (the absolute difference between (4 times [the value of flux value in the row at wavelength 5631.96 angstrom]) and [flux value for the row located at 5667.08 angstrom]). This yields 172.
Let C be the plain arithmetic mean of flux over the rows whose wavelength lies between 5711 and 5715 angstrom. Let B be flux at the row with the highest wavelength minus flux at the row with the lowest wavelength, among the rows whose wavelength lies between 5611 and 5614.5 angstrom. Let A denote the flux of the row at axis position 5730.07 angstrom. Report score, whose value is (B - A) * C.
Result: -784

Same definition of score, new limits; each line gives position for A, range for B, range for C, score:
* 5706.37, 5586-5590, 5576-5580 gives -775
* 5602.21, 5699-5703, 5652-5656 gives -768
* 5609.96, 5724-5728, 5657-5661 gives -780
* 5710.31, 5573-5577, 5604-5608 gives -748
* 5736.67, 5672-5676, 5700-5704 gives -772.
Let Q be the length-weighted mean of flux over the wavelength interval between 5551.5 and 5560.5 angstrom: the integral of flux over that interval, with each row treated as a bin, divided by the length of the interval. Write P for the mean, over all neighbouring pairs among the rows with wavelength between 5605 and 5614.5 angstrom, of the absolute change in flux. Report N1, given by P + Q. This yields 28.8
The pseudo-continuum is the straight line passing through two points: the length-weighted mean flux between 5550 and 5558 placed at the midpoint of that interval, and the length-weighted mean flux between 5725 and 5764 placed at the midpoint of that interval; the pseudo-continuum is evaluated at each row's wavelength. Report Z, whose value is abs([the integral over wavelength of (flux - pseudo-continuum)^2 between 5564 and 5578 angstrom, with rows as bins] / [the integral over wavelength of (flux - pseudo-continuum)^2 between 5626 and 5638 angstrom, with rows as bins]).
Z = 11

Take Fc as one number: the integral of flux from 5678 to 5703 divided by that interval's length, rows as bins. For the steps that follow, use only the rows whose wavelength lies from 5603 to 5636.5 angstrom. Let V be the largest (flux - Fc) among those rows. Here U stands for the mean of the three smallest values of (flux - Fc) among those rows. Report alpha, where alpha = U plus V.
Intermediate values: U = -0.23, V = 1.2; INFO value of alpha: 1.0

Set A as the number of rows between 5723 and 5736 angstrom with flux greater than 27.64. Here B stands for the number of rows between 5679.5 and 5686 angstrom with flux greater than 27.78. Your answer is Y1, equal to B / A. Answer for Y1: 0.0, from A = 7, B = 0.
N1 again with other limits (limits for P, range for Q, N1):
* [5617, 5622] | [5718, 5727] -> 28.0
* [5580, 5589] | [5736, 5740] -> 29.0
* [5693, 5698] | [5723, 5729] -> 27.8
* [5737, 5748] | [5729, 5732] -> 27.7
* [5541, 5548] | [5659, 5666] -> 27.5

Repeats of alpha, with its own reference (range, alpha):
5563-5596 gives 0.2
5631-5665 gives 0.6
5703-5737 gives 0.3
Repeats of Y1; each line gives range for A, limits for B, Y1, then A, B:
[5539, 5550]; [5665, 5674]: 0.4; 9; 4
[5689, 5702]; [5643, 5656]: 1.5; 6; 9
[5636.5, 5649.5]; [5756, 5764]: 0.0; 10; 0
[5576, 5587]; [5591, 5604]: 0.3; 7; 2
